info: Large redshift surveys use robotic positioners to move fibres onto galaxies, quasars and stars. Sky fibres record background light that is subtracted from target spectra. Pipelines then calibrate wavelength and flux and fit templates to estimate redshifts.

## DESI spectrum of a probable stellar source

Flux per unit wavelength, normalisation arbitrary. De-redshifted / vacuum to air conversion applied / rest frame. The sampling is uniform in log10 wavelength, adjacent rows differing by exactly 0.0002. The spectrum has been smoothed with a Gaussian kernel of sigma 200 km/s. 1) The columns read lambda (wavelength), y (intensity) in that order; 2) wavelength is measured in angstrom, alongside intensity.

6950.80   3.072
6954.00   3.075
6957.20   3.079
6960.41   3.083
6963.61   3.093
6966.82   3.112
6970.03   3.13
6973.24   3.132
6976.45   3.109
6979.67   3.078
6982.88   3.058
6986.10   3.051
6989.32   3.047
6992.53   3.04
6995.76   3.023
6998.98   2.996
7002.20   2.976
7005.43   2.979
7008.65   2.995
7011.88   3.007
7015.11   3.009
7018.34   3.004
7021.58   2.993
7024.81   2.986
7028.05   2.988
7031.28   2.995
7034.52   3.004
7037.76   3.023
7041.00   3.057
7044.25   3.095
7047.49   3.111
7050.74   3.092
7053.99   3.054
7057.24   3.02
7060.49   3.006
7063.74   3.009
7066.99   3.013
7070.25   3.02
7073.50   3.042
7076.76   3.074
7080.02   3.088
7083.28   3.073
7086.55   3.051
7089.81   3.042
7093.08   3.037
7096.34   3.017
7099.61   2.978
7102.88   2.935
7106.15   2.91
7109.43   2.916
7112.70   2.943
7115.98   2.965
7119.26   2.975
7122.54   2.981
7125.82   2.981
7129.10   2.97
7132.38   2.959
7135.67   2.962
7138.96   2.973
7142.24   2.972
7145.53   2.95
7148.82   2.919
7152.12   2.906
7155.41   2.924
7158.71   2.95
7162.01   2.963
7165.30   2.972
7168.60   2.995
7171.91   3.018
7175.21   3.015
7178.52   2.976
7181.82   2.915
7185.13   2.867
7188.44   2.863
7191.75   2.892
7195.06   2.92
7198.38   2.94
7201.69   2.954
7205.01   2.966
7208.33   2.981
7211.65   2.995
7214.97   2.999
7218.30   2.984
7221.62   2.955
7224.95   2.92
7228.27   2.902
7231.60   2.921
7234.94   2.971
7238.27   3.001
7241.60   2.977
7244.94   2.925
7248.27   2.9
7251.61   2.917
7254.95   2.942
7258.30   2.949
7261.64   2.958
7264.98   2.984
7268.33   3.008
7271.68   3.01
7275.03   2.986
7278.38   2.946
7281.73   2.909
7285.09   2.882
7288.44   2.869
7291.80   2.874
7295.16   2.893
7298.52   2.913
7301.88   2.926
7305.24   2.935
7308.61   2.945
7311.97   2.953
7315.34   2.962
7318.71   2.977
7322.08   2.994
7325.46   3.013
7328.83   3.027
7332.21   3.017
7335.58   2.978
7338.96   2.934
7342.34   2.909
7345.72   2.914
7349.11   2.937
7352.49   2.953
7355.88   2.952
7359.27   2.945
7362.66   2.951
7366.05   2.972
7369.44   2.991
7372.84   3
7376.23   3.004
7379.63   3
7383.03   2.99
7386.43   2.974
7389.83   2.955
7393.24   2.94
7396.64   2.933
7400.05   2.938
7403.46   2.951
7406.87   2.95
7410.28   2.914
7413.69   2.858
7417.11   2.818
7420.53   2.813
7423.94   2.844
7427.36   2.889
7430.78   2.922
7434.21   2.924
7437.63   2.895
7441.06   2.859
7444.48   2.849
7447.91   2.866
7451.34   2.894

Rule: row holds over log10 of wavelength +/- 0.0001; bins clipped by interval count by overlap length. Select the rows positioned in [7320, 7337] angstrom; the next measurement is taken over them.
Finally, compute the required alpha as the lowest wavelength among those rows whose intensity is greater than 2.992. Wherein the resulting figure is 7322.08 angstrom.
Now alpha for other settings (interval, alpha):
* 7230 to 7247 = 7238.27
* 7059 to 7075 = 7060.49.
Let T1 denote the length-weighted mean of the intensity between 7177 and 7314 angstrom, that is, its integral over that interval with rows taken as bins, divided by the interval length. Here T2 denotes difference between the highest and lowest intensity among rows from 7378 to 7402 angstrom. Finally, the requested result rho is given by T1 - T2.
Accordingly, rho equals 2.87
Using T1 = 2.940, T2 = 0.067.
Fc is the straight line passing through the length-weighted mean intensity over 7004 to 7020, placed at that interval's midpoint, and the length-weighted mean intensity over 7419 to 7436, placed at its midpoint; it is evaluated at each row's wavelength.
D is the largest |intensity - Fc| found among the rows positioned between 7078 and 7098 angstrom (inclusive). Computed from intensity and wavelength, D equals 0.109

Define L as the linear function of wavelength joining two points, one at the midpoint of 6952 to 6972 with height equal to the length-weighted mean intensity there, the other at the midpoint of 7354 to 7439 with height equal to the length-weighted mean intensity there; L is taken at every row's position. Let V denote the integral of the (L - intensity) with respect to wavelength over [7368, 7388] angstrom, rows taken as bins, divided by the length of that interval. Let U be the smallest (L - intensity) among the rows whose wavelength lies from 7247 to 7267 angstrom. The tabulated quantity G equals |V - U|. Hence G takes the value 0.052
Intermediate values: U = 0.00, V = -0.053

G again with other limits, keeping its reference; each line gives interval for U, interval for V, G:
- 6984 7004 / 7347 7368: 0.040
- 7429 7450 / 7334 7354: 0.021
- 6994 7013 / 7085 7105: 0.022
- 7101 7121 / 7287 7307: 0.006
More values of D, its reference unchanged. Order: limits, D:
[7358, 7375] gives 0.104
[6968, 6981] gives 0.122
